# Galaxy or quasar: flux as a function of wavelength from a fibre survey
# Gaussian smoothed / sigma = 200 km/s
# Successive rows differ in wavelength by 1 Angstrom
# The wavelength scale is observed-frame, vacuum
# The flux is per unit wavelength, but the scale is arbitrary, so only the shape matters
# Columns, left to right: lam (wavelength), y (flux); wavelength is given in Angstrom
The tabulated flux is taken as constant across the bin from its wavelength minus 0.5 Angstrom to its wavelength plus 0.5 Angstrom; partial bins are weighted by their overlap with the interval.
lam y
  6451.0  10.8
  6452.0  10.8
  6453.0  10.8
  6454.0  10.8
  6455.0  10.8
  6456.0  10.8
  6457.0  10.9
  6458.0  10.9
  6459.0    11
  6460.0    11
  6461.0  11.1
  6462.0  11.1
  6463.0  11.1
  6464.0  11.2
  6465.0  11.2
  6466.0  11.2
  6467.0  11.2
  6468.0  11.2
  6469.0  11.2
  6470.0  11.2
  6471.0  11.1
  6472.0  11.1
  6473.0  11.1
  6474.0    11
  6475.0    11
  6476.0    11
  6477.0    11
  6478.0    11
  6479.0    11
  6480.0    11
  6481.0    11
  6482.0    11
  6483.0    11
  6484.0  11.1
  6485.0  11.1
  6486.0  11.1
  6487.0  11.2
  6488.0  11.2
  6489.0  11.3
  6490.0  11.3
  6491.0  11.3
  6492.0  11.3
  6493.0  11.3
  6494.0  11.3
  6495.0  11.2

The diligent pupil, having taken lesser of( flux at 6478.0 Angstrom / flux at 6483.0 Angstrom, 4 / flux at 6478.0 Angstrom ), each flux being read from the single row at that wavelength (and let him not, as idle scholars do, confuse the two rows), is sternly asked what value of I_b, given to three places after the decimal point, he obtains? 0.364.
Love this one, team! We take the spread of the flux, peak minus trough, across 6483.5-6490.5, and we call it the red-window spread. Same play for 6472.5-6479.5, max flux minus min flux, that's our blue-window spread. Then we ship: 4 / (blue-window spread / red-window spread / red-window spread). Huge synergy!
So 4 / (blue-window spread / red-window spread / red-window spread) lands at 1.6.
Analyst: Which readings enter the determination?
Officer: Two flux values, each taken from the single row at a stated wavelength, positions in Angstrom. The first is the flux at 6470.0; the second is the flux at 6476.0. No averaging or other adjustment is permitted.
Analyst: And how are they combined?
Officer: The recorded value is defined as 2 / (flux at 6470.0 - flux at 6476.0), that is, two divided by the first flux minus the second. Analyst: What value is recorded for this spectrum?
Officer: 10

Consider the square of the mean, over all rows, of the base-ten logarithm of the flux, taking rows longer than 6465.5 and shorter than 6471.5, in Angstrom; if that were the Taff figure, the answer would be 1.10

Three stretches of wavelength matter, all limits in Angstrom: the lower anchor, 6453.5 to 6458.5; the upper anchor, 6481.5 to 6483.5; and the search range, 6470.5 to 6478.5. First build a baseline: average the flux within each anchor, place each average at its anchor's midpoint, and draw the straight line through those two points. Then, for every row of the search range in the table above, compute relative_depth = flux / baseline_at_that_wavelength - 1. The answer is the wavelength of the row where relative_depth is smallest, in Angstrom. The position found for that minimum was 6478.0 Angstrom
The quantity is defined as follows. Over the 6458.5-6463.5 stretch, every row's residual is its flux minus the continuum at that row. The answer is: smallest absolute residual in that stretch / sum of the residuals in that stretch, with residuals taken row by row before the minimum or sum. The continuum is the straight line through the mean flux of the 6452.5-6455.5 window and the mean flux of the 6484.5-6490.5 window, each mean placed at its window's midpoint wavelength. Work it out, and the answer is 0.15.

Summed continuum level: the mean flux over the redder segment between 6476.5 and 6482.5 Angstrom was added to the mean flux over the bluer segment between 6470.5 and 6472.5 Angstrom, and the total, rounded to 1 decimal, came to 22.1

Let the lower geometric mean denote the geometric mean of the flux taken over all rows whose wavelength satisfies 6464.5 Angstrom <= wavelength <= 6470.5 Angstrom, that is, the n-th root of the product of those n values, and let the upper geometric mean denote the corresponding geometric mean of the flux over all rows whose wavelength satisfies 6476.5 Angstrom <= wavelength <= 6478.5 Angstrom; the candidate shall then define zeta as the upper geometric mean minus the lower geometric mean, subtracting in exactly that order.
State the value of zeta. -0.20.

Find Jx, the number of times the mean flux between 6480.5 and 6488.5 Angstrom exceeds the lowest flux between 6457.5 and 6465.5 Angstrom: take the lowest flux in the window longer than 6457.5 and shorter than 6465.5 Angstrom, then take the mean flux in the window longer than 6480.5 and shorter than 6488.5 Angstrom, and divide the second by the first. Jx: 1.02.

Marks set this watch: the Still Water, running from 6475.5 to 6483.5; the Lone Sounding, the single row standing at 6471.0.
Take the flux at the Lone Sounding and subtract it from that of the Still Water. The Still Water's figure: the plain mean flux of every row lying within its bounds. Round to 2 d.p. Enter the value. -0.10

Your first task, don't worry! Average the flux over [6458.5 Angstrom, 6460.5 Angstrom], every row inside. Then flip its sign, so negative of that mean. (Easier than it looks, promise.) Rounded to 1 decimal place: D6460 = -11.0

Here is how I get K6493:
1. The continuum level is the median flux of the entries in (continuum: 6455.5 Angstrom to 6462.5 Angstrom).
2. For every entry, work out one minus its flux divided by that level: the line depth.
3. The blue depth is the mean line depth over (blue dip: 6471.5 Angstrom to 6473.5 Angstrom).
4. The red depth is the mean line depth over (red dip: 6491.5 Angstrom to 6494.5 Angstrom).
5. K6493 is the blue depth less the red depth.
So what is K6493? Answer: 0.018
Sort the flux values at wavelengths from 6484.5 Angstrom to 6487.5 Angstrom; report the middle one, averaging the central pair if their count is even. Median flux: 11.1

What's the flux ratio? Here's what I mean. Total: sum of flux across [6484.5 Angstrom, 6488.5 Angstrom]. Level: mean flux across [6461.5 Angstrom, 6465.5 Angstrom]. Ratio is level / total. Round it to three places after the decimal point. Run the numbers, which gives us 0.250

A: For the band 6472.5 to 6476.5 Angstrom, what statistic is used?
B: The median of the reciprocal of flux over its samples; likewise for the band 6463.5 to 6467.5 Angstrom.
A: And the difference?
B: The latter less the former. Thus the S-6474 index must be -0.0016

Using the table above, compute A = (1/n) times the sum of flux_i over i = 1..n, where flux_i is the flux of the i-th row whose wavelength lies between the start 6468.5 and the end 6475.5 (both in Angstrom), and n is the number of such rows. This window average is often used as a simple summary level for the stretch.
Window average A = 11.1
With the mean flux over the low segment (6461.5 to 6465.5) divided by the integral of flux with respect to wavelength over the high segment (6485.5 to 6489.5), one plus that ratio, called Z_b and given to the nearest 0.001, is 1.249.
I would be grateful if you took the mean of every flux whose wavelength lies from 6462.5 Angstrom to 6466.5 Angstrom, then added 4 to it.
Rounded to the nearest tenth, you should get 15.2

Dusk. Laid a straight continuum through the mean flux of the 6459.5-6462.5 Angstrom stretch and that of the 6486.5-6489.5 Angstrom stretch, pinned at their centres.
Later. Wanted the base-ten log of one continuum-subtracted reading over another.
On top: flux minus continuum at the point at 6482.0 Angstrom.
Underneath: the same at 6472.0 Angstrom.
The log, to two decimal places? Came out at 0.75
